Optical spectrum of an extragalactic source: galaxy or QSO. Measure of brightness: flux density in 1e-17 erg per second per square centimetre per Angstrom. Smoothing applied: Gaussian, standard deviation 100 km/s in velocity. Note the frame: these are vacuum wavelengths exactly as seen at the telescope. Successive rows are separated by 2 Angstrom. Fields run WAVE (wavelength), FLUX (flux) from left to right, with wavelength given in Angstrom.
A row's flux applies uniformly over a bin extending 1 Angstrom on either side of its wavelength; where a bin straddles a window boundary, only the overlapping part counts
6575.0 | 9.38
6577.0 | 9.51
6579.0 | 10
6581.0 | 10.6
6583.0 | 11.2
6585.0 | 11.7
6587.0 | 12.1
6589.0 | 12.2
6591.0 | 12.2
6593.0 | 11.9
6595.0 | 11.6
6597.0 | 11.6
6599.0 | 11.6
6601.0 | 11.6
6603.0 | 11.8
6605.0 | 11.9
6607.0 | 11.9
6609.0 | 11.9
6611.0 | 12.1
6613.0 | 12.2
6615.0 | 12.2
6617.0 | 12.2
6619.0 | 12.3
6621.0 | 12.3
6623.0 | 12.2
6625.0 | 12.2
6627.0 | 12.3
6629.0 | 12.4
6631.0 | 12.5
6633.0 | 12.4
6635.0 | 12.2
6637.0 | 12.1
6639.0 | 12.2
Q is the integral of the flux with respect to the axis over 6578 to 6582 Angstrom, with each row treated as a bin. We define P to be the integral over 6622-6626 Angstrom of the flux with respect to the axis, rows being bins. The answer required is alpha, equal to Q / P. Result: 0.8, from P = 49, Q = 41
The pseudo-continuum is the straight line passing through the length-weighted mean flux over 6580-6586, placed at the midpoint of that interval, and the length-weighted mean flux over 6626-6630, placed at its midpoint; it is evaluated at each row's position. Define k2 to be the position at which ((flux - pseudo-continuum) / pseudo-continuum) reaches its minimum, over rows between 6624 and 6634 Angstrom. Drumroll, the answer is 6633.0 Angstrom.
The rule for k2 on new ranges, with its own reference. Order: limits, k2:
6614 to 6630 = 6625.0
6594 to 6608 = 6601.0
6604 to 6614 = 6609.0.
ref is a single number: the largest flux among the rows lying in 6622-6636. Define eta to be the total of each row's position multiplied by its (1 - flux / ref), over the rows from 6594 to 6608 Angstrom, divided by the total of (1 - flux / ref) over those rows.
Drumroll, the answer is 6600.4 Angstrom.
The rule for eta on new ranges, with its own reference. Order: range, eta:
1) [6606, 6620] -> 6611.6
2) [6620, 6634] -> 6625.2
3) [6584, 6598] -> 6591.8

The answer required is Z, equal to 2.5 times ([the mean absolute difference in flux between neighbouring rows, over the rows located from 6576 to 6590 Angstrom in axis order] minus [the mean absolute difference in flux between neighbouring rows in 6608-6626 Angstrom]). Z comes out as 1.0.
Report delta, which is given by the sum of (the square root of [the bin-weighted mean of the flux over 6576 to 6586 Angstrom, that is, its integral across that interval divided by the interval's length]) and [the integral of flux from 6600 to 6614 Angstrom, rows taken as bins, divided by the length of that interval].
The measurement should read 15.2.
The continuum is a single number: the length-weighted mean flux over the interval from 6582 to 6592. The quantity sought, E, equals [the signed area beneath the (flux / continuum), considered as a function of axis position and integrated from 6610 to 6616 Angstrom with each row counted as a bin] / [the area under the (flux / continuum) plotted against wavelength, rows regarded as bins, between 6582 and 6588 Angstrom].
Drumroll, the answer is 1.04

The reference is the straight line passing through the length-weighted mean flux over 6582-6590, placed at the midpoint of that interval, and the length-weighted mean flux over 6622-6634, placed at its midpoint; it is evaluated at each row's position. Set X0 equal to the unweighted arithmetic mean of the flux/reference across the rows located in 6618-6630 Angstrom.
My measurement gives 1.00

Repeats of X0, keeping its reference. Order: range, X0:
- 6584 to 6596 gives 1.01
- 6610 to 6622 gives 1.00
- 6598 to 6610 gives 0.98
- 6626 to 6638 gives 0.99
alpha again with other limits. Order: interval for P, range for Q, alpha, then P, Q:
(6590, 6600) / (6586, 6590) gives 0.4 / 118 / 49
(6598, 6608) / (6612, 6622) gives 1.0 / 118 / 122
